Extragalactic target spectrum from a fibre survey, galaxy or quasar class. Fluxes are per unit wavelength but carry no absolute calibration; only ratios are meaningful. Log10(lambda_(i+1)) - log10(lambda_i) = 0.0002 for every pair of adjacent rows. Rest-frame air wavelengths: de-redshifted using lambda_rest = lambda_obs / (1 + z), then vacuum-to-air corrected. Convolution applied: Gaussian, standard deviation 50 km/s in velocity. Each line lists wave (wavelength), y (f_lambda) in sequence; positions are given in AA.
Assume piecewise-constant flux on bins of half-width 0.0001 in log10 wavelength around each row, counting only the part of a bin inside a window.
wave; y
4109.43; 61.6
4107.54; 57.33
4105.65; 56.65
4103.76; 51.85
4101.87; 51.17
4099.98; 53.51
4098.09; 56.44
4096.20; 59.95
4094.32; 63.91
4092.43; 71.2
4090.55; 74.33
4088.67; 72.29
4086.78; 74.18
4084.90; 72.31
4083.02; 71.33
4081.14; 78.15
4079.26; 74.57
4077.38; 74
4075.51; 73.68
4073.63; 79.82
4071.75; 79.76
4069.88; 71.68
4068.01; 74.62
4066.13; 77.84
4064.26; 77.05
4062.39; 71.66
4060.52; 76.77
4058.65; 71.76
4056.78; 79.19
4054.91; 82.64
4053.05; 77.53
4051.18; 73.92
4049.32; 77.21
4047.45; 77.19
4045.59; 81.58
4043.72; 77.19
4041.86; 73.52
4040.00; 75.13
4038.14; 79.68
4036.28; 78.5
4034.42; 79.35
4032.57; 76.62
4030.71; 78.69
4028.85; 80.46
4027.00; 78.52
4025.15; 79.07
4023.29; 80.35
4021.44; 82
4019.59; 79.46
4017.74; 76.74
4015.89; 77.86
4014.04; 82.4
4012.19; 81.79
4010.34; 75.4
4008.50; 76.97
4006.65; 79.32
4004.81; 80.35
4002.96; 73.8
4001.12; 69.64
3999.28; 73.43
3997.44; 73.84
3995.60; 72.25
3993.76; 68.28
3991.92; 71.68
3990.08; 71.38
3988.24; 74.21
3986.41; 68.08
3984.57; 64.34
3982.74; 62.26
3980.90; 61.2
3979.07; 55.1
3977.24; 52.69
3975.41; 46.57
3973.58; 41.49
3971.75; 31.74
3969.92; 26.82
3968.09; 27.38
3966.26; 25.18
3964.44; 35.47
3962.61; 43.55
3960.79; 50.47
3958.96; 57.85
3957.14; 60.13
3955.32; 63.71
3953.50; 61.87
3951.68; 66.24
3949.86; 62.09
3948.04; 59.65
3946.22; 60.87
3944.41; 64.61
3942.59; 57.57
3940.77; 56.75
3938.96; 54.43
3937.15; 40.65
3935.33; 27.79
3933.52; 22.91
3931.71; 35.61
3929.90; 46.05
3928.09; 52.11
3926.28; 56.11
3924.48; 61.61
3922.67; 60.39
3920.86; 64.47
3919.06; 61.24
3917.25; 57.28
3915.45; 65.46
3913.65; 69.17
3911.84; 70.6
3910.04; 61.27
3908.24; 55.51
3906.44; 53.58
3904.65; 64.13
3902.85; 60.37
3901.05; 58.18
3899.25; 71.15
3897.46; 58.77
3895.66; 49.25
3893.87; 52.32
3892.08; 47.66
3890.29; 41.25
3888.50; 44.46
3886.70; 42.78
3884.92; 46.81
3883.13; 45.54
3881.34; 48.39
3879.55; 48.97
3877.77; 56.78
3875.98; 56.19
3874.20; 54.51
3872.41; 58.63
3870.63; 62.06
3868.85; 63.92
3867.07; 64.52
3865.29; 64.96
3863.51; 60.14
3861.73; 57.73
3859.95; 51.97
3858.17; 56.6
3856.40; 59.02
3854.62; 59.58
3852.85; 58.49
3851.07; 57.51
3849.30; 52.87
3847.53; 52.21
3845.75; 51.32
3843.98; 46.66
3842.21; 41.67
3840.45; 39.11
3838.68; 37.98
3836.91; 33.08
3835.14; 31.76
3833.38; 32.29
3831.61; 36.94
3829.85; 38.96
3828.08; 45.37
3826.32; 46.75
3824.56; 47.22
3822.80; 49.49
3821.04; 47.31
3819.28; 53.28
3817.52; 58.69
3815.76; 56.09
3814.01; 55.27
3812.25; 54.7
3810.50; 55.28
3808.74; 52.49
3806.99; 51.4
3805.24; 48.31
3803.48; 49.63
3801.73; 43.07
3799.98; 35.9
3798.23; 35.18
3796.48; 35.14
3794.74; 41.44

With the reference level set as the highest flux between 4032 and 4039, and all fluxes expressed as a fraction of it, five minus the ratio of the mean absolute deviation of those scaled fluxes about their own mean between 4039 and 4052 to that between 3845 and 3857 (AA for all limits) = 4.4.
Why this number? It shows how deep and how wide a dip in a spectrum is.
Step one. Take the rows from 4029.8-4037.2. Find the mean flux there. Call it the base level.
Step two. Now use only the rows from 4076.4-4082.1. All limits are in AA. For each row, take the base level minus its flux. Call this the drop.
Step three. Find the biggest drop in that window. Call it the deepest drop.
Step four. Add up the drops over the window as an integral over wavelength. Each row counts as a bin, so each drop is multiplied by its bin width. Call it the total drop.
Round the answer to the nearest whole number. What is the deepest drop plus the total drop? 20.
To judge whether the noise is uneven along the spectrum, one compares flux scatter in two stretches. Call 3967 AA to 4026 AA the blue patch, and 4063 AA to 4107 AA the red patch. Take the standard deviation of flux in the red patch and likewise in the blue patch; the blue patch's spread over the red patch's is 1.7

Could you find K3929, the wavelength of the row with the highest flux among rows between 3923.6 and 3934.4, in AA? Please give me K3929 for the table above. 3924.48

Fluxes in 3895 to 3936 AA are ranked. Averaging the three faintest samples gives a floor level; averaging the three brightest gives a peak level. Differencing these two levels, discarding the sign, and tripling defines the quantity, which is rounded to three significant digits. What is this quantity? 125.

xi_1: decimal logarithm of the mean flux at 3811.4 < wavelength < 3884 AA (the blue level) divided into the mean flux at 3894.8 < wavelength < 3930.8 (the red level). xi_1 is 0.07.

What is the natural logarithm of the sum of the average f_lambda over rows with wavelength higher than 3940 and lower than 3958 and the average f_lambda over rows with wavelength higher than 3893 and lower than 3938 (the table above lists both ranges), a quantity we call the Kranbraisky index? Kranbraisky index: 4.76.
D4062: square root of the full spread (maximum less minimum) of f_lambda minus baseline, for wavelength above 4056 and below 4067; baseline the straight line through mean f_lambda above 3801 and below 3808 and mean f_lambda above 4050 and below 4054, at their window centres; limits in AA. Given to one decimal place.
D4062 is 2.9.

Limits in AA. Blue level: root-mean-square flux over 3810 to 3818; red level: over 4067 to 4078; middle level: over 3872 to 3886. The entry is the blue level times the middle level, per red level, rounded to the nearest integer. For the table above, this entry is 39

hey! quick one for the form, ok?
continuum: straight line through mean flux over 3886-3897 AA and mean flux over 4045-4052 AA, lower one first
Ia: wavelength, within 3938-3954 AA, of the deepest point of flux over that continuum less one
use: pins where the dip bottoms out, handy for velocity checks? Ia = 3938.96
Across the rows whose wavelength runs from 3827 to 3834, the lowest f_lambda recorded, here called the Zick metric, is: 32.29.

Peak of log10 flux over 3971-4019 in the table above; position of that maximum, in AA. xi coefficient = 4014.04 AA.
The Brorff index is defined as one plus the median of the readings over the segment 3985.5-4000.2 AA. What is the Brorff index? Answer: 73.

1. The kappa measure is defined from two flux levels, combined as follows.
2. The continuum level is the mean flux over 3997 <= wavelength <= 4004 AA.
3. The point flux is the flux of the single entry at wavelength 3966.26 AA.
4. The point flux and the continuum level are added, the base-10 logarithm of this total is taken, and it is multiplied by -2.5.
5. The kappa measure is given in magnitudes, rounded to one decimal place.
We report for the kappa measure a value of -5.0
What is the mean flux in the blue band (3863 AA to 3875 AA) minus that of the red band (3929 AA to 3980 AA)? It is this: 13.6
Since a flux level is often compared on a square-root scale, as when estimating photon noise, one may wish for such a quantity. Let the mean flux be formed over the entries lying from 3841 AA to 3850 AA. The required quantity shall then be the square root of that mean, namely 7.0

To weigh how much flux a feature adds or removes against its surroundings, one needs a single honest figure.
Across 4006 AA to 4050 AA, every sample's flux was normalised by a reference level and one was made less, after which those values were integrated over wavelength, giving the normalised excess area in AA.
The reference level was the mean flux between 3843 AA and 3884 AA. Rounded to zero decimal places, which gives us 18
